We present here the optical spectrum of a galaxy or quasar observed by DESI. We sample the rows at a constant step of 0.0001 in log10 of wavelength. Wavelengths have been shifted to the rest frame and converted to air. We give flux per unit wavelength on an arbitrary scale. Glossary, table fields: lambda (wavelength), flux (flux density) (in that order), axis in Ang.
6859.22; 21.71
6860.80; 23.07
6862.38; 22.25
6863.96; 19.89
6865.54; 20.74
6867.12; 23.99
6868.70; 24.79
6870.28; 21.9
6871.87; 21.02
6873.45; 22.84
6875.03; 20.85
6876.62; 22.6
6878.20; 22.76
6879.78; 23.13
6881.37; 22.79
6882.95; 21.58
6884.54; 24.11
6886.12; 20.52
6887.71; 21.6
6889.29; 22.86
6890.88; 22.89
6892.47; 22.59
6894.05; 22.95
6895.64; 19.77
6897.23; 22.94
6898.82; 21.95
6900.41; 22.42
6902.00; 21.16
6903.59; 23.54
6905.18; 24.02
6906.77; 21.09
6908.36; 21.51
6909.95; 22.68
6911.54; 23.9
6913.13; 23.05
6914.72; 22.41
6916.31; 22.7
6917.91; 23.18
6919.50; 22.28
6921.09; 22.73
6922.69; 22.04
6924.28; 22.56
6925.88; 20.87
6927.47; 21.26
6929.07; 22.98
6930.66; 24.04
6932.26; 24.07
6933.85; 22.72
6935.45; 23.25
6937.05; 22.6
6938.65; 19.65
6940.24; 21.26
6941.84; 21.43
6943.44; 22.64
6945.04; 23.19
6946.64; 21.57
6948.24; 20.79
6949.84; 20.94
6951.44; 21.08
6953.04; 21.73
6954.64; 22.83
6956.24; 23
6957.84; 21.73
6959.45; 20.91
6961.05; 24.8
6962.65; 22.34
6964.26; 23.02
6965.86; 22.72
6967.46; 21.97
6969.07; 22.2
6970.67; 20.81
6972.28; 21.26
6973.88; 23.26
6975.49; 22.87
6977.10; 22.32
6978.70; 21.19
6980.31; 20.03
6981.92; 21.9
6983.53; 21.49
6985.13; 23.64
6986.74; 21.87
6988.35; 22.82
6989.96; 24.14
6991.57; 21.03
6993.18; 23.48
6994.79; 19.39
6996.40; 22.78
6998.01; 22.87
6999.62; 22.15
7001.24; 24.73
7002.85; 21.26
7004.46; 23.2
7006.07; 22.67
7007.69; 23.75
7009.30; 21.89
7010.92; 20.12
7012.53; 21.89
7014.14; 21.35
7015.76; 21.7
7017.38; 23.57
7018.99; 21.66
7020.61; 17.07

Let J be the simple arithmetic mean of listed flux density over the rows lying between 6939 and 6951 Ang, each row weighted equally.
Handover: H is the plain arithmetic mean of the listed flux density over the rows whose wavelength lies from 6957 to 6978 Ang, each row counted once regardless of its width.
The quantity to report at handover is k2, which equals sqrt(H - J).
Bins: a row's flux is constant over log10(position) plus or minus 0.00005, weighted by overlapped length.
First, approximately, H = 22.3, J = 21.7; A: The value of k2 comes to 0.80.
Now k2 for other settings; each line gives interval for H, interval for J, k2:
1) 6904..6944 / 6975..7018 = 0.46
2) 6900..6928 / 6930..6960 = 0.58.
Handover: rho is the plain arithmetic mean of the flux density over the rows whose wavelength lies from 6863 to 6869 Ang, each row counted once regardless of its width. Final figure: 22.4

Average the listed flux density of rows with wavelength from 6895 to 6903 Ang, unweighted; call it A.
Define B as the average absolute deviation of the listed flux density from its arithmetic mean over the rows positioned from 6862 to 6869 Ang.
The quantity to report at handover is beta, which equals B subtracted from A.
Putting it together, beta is 20.0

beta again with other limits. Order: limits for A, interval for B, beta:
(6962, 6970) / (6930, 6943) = 21.3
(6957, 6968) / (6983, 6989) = 21.7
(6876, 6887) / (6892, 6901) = 21.7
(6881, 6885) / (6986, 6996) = 21.5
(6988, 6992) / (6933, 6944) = 21.7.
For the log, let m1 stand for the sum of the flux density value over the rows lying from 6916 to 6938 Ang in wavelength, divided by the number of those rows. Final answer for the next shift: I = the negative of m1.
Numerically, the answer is -22.7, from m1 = 22.7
